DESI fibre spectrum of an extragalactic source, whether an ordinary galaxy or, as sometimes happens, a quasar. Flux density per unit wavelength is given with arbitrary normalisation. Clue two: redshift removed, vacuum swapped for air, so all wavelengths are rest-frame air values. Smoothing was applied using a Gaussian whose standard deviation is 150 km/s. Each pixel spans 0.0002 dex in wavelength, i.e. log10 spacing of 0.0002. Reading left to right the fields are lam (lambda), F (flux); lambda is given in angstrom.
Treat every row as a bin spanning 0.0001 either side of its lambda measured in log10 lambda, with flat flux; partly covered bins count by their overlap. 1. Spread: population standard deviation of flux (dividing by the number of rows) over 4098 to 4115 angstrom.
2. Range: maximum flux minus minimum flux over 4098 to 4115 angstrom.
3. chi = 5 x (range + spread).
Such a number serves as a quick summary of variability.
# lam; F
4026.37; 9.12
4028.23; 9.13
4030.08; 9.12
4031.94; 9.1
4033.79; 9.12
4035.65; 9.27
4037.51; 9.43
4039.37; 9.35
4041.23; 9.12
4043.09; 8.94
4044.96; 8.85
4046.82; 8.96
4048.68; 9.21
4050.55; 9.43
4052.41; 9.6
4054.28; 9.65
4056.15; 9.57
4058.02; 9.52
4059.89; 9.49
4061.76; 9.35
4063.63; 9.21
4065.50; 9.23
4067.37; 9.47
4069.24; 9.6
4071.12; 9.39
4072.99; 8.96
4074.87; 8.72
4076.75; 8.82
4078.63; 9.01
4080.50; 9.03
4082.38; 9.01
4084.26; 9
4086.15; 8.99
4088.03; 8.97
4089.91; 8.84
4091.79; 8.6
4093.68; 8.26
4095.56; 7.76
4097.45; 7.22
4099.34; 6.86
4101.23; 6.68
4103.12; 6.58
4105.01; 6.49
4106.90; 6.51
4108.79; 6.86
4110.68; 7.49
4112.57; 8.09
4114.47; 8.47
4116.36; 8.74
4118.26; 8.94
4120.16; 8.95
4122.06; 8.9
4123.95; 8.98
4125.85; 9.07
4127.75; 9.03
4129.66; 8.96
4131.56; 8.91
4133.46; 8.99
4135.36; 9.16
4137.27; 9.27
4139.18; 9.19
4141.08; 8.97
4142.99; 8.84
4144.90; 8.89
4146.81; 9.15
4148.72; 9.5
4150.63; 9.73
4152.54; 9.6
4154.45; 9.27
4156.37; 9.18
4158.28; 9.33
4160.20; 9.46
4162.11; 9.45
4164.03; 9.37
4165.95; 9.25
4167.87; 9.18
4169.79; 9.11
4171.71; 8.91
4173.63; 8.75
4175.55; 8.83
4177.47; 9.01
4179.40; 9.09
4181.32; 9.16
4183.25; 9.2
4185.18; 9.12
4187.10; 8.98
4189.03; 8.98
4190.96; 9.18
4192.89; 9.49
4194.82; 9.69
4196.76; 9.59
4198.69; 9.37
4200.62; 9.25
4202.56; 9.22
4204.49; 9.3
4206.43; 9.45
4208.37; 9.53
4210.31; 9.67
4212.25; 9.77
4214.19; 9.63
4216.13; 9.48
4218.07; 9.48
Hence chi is 13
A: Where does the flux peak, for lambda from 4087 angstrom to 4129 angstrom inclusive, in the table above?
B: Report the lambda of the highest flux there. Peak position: 4125.85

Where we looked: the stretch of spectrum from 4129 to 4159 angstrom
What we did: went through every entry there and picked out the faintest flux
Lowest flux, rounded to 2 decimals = 8.84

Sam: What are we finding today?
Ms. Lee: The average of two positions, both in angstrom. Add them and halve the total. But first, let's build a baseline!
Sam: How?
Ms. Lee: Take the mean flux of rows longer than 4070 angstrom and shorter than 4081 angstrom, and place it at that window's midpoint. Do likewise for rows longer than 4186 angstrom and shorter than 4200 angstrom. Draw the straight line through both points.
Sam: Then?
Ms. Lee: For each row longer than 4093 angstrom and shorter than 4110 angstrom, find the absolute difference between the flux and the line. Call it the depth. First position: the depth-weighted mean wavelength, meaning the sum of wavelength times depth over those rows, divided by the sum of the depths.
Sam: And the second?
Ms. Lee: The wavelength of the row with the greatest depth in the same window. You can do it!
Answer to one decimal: 4103.7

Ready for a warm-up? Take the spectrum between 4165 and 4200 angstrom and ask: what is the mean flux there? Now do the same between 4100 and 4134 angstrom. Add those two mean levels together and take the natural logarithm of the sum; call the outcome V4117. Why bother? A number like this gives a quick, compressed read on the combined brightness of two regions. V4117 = 2.85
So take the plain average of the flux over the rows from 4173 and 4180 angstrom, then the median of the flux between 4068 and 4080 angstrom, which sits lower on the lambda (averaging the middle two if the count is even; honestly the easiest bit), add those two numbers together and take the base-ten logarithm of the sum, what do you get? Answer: 1.25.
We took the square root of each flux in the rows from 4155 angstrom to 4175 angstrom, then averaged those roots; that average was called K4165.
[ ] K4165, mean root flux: 3.03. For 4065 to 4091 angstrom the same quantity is 3.01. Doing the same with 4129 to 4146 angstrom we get 3.00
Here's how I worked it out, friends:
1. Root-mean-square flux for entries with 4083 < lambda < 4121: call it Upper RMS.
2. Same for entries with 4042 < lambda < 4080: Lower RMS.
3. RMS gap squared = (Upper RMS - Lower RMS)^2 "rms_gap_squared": 1.6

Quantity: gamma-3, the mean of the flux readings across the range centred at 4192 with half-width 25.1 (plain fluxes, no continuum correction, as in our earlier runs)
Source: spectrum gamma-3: 9.27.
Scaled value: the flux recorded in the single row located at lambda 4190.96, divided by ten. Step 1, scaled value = 0.918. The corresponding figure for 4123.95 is 0.898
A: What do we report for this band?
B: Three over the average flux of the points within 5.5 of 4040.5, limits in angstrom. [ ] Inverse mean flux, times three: 0.328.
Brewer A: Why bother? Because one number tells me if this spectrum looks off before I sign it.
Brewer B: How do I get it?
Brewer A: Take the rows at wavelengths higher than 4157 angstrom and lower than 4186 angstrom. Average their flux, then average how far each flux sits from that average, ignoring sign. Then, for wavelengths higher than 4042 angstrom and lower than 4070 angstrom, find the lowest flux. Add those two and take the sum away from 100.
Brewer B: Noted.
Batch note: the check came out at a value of 91.0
